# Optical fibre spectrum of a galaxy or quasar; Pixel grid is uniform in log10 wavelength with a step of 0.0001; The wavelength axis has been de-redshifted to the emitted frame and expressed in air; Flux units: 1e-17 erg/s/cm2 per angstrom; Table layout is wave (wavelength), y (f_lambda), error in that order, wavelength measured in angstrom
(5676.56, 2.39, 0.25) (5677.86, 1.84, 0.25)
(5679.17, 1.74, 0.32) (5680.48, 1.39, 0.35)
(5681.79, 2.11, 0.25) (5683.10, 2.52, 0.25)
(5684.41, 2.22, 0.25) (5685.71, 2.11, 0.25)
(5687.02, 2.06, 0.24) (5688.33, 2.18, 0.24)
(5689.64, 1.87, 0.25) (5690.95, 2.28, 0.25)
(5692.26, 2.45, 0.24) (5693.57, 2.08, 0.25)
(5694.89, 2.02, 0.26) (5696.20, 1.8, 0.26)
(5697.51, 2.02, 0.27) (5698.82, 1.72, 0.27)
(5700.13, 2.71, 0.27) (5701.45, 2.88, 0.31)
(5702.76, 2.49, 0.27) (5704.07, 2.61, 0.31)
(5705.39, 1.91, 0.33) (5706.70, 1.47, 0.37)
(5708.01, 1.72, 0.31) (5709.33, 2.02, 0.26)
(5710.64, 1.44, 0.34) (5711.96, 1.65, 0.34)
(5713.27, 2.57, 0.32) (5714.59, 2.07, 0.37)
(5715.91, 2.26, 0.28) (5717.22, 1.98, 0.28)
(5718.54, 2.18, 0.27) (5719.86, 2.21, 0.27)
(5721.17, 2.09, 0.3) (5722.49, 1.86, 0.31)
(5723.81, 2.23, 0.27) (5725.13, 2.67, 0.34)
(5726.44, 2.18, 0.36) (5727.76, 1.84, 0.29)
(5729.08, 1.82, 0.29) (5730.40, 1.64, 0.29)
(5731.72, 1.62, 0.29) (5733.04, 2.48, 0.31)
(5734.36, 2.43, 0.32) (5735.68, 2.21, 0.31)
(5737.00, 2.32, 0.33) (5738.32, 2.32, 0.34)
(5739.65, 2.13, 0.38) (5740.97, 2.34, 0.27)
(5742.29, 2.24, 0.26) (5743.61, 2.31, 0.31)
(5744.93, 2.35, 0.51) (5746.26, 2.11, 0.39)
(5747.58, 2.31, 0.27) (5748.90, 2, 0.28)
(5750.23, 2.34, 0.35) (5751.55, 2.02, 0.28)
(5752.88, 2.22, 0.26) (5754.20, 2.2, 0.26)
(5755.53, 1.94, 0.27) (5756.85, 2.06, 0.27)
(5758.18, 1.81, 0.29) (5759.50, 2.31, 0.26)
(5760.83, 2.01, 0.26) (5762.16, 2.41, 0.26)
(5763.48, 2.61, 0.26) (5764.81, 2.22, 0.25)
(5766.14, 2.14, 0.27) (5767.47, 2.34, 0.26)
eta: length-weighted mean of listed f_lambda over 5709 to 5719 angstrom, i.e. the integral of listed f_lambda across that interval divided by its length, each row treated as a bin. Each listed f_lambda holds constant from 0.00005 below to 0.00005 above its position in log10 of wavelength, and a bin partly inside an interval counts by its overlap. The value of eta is 2.02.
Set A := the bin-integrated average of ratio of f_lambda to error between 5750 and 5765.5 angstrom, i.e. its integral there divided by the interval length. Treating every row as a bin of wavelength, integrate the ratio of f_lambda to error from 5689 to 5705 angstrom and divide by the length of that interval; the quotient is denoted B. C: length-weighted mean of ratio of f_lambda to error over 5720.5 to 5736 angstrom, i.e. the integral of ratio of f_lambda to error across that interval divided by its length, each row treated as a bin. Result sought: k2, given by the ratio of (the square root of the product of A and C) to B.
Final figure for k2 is 0.89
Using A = 8.1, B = 8.3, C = 6.8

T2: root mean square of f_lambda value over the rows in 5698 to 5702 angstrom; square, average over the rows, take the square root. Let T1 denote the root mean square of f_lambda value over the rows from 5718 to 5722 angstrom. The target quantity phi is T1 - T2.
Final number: -0.3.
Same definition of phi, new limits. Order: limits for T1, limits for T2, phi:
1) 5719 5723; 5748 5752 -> -0.1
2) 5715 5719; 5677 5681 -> 0.5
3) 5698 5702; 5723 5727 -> 0.1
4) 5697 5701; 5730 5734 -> 0.2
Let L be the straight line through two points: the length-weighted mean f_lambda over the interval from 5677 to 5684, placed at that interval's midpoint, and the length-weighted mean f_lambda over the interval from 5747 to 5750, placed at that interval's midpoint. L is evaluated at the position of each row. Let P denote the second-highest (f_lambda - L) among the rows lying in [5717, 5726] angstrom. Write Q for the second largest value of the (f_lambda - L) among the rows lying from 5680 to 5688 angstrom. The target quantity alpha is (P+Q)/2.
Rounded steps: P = 0.138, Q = 0.26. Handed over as 0.20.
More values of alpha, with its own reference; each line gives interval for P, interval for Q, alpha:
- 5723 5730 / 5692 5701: 0.30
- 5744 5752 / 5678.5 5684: 0.16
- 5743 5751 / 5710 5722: 0.18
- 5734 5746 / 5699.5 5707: 0.44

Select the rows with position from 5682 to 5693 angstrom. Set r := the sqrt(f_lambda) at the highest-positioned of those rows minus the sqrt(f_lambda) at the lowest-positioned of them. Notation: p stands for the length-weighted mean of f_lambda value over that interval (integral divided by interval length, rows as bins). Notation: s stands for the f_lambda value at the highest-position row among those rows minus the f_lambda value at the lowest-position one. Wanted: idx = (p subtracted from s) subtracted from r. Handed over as 2.26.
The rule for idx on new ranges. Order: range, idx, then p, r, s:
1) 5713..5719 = 2.45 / 2.19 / -0.13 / -0.39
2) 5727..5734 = 1.49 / 1.91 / 0.22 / 0.64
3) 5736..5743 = 2.32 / 2.27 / -0.03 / -0.08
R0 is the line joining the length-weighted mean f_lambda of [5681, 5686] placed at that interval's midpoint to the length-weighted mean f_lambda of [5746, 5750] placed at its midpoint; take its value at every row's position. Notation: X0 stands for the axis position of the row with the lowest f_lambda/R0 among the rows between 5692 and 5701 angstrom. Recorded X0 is 5698.82 angstrom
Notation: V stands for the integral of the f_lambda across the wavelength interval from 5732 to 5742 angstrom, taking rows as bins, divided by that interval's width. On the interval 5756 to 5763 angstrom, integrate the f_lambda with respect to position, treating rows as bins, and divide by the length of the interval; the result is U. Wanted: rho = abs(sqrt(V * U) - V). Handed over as 0.081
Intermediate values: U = 2.13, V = 2.29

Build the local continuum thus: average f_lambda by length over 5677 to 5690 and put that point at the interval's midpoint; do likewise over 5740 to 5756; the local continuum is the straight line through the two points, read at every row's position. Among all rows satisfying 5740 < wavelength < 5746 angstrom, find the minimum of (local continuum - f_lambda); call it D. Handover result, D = -0.2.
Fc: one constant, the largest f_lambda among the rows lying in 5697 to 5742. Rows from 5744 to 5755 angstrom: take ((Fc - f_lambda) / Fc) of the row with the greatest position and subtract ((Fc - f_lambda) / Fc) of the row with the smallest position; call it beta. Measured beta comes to 0.05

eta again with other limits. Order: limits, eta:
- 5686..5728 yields 2.11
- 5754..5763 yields 2.11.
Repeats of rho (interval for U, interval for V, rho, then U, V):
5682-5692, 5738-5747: 0.034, 2.19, 2.25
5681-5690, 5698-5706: 0.118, 2.15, 2.38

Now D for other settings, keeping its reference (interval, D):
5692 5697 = -0.4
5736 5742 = -0.2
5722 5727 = -0.5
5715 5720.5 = -0.2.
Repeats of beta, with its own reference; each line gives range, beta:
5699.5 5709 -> 0.34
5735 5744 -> -0.03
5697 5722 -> -0.02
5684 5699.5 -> 0.17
